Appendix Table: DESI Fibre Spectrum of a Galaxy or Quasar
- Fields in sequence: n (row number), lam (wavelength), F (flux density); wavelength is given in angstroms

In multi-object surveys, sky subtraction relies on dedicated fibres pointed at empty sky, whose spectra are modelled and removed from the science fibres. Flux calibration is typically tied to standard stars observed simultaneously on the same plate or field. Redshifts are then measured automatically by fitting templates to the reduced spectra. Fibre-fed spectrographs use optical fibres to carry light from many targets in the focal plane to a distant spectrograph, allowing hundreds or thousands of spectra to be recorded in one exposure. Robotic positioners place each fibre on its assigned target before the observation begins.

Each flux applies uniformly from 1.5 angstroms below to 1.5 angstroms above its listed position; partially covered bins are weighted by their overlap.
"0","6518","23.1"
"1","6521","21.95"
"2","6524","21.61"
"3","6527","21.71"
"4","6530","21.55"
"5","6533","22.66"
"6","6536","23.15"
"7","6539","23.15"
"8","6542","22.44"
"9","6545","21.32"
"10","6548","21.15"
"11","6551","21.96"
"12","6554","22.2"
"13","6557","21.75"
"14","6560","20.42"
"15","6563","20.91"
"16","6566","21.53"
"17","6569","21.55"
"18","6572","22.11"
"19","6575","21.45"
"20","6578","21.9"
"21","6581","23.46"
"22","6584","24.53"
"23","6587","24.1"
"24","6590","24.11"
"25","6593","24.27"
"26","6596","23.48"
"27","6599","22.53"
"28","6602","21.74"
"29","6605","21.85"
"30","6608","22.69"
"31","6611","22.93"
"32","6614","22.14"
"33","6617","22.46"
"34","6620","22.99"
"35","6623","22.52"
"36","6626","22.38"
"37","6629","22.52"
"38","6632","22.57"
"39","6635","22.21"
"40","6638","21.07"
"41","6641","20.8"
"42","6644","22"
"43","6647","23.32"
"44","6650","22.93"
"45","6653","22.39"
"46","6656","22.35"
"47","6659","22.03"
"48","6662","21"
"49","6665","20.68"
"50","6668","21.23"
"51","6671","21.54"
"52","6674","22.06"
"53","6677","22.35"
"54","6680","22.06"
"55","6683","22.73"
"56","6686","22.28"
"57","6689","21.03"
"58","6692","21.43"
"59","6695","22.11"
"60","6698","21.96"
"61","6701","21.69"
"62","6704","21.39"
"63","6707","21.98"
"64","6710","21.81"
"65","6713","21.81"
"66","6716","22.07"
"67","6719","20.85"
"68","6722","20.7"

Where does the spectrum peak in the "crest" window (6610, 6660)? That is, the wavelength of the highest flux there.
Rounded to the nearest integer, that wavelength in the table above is 6647 angstroms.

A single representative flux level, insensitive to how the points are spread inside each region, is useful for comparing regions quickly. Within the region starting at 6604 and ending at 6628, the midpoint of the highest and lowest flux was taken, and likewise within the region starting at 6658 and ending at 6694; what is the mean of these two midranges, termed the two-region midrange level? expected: 22.1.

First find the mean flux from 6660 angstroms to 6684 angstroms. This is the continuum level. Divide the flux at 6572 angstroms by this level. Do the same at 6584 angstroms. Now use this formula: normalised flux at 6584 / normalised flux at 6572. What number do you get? 1.11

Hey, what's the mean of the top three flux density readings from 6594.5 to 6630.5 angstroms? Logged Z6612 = 23.1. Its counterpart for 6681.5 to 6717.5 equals 22.4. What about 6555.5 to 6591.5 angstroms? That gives 24.2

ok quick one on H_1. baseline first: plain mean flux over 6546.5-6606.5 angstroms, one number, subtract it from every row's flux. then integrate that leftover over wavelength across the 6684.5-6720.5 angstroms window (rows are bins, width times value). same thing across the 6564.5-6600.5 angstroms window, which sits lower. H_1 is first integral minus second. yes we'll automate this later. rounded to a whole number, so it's -44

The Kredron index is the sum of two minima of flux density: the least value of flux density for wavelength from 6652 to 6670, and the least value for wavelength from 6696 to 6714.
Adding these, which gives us 42.1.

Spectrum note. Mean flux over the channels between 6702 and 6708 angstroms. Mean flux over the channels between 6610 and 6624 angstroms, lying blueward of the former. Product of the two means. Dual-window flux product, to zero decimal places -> 490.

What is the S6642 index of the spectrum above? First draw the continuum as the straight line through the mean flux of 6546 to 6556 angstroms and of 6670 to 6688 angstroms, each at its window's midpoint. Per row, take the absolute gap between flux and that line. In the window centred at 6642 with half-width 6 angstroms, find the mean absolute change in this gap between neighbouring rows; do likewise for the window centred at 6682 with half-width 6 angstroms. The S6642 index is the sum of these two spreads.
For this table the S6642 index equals 1.2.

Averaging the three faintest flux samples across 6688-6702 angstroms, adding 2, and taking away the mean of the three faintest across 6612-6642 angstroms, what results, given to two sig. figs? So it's 2.0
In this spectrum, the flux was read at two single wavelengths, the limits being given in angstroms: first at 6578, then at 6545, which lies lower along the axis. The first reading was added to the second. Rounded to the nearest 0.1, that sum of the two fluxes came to 43.2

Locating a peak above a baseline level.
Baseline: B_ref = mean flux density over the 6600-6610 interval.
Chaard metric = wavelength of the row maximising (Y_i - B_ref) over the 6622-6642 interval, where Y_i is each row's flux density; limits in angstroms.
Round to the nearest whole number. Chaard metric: 6632 angstroms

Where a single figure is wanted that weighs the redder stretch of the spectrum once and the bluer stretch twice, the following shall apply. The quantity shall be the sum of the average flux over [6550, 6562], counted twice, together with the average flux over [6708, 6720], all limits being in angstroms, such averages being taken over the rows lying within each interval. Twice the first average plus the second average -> 64.8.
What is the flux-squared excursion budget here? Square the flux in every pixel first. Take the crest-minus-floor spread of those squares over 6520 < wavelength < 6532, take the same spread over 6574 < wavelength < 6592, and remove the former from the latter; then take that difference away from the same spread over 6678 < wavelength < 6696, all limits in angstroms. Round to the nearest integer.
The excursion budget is -50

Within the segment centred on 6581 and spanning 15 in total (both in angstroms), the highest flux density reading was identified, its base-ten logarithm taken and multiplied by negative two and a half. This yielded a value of -3.47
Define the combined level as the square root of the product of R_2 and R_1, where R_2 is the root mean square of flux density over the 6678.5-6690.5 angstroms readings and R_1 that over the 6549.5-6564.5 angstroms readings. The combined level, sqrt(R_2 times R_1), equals 21.7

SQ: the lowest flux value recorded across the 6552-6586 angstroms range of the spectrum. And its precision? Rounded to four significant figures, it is 20.42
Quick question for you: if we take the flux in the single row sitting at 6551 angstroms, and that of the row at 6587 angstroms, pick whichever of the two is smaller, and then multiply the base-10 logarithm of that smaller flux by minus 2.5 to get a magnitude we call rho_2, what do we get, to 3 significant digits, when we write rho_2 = -3.35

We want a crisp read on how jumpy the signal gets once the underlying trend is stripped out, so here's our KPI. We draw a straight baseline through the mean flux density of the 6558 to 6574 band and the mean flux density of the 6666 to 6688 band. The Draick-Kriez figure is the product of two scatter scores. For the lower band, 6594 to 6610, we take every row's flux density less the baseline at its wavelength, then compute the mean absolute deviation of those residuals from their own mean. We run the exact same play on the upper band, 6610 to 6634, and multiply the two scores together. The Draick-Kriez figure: 0.12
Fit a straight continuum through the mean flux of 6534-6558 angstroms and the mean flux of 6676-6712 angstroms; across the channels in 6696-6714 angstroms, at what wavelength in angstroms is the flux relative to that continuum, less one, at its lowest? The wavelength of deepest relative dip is 6704 angstroms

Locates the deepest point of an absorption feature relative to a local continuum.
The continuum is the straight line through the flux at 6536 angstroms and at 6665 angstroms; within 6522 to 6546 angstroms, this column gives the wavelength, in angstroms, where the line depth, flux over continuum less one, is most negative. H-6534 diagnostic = 6524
